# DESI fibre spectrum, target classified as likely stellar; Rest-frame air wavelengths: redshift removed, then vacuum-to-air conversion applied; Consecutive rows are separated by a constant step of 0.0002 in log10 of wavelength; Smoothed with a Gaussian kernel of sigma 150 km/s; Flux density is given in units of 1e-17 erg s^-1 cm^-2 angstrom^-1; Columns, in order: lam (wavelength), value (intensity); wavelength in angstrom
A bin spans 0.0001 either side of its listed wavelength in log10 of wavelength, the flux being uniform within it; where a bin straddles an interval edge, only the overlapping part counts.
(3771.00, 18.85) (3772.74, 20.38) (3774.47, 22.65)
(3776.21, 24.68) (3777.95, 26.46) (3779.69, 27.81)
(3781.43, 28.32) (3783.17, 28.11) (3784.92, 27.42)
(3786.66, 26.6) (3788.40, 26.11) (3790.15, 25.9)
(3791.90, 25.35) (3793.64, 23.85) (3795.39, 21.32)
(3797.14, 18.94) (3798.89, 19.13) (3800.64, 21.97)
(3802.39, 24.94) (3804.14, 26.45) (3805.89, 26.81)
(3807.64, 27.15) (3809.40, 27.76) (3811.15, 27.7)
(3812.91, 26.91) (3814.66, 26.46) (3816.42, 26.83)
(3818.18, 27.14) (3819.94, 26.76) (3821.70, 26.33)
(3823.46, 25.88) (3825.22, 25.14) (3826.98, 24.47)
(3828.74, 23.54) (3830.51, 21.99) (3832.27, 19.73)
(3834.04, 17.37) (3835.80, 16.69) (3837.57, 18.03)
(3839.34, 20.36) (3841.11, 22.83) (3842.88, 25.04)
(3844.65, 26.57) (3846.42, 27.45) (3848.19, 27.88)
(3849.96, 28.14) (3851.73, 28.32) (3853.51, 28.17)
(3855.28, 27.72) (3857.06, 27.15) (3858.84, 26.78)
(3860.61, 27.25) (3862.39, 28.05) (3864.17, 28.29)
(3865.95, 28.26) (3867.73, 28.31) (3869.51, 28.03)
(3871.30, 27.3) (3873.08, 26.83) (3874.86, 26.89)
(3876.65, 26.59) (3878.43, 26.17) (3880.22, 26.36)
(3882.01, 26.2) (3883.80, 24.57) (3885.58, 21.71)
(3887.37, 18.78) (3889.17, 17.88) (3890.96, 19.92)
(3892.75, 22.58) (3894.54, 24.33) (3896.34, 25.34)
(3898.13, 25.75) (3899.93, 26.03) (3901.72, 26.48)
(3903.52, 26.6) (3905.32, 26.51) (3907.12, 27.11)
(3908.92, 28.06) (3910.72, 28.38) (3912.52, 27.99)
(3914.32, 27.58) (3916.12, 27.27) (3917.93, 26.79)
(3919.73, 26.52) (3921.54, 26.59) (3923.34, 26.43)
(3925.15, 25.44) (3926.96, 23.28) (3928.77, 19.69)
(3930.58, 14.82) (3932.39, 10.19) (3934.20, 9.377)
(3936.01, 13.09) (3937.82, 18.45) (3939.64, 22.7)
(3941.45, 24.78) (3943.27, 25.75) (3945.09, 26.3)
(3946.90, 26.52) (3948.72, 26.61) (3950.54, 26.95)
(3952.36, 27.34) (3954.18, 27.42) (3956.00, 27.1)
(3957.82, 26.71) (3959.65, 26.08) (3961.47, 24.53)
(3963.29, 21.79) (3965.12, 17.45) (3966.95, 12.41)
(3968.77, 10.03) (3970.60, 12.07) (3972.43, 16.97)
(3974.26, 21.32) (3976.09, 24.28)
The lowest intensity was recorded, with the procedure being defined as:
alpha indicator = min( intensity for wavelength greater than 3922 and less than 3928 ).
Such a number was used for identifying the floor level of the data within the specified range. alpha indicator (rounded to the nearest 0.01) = 23.28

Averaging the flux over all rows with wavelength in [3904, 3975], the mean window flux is 22.7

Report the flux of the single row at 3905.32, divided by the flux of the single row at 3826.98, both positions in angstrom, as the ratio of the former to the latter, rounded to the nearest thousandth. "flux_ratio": 1.083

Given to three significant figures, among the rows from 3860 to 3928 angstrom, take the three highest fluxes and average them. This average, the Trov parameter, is 28.3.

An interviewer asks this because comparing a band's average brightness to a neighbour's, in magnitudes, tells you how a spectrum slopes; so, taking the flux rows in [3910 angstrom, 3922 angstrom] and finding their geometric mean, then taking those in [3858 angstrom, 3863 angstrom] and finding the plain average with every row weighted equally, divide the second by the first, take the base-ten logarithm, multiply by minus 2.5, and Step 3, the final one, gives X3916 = 0.00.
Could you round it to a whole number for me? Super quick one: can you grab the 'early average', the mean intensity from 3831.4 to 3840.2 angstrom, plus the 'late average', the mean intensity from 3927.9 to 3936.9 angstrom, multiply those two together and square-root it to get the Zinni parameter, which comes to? 16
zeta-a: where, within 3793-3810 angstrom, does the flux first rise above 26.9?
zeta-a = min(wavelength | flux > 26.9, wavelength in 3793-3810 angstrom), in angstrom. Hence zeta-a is 3807.64 angstrom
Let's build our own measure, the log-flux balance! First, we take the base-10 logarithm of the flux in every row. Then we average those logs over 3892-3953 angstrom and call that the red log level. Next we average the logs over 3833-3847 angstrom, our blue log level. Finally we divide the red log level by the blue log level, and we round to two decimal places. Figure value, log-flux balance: 1.03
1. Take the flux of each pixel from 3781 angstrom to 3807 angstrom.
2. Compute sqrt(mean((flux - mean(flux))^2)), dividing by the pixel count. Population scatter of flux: 3.0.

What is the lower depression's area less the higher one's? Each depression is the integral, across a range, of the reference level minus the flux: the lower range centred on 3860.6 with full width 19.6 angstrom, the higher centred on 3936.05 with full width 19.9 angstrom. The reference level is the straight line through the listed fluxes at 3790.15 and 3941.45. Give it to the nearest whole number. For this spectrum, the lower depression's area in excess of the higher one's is -165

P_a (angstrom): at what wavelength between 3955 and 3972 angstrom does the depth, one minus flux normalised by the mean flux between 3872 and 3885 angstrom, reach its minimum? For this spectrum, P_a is 3956.00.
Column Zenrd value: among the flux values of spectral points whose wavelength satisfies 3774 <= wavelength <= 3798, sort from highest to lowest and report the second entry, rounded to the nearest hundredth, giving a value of 28.11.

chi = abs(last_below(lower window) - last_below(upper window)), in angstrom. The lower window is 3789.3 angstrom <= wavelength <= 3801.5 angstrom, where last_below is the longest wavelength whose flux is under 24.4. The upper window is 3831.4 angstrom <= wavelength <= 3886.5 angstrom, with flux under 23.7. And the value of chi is 84.9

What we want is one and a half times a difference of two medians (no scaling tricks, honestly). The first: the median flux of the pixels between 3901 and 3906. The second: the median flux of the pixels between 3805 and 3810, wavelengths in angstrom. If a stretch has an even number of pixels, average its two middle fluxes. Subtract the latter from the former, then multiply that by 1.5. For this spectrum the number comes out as -1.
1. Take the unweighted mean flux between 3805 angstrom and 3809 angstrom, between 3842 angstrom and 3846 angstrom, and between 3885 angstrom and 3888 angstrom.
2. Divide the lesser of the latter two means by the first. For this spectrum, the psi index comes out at 0.75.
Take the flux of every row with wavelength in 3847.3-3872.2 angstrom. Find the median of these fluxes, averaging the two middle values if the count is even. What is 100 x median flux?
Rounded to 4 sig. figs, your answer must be 2804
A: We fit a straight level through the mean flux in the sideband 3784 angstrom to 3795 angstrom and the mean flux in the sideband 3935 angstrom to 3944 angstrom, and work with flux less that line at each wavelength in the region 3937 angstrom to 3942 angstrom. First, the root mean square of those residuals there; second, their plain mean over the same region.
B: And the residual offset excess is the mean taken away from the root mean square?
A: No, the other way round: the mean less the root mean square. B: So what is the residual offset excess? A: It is -1.8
